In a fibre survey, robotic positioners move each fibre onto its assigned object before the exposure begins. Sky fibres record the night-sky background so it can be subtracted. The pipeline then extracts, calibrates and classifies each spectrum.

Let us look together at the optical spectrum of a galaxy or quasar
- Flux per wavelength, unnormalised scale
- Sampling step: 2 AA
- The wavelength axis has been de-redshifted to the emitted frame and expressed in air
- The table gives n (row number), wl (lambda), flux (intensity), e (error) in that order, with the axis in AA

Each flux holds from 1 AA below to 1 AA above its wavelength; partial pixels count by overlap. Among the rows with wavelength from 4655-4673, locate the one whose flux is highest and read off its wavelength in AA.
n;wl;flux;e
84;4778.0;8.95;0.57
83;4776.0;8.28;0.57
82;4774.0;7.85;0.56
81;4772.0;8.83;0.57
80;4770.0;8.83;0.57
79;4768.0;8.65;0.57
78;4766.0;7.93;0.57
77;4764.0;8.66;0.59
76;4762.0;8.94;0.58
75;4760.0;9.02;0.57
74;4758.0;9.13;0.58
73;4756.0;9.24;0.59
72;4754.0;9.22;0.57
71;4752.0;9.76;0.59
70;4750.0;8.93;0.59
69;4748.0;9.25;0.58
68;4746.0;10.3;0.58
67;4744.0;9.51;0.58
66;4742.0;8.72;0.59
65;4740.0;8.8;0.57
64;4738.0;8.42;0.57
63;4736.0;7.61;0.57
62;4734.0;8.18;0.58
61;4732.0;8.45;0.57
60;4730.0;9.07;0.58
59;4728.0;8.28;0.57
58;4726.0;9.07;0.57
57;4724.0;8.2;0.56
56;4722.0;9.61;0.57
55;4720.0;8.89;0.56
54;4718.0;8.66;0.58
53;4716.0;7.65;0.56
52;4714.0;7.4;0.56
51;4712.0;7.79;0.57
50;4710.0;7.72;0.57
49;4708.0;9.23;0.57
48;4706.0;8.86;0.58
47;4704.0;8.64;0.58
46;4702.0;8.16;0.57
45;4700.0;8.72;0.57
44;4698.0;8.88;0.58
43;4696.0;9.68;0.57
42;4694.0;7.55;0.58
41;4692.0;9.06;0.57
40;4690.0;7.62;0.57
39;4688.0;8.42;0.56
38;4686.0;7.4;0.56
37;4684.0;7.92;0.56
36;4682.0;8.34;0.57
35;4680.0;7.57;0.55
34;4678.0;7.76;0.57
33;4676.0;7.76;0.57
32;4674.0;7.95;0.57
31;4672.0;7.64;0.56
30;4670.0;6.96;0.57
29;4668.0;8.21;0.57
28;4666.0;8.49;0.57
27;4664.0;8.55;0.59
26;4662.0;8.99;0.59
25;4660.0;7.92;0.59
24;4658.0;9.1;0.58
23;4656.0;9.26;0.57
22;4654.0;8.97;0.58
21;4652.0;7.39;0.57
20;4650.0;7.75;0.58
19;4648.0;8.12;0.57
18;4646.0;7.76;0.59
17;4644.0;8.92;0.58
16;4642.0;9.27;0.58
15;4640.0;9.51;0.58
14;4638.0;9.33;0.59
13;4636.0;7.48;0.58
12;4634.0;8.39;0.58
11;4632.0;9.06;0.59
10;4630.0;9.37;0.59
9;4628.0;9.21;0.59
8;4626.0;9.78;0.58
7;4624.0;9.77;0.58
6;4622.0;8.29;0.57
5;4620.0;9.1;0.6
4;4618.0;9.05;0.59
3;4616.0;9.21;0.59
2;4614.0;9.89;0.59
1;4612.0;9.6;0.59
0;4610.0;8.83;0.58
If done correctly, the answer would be 4656.0 AA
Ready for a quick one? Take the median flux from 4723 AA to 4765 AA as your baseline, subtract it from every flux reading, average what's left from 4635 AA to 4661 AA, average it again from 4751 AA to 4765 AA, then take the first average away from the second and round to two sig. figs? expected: 0.62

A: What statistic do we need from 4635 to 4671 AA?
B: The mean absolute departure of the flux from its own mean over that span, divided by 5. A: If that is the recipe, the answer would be 0.132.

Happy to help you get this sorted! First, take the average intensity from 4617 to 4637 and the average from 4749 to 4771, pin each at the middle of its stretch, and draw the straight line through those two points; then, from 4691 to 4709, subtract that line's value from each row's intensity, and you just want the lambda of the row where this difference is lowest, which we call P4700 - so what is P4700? 4694.0 AA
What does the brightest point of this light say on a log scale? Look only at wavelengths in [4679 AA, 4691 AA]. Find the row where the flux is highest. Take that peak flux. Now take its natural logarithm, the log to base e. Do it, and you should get 2.131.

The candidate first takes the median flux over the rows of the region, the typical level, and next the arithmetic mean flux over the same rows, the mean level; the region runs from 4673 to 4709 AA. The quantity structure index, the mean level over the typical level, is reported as 1.007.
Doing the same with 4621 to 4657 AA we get 0.971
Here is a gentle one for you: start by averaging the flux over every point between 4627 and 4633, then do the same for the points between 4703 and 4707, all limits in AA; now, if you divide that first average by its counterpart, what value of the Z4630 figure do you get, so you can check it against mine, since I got 1.05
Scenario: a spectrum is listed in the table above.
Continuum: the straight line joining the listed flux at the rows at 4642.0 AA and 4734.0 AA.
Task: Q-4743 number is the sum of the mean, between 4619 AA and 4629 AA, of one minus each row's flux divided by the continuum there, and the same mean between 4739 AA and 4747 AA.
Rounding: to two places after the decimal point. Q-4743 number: -0.13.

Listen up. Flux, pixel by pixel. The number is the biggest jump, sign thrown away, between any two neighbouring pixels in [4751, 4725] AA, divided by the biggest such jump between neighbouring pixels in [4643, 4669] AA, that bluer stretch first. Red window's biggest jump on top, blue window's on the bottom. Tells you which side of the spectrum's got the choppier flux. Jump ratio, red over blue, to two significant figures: 0.66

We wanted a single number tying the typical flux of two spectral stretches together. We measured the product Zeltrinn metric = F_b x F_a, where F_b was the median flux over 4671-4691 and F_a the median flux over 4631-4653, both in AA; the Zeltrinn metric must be 65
